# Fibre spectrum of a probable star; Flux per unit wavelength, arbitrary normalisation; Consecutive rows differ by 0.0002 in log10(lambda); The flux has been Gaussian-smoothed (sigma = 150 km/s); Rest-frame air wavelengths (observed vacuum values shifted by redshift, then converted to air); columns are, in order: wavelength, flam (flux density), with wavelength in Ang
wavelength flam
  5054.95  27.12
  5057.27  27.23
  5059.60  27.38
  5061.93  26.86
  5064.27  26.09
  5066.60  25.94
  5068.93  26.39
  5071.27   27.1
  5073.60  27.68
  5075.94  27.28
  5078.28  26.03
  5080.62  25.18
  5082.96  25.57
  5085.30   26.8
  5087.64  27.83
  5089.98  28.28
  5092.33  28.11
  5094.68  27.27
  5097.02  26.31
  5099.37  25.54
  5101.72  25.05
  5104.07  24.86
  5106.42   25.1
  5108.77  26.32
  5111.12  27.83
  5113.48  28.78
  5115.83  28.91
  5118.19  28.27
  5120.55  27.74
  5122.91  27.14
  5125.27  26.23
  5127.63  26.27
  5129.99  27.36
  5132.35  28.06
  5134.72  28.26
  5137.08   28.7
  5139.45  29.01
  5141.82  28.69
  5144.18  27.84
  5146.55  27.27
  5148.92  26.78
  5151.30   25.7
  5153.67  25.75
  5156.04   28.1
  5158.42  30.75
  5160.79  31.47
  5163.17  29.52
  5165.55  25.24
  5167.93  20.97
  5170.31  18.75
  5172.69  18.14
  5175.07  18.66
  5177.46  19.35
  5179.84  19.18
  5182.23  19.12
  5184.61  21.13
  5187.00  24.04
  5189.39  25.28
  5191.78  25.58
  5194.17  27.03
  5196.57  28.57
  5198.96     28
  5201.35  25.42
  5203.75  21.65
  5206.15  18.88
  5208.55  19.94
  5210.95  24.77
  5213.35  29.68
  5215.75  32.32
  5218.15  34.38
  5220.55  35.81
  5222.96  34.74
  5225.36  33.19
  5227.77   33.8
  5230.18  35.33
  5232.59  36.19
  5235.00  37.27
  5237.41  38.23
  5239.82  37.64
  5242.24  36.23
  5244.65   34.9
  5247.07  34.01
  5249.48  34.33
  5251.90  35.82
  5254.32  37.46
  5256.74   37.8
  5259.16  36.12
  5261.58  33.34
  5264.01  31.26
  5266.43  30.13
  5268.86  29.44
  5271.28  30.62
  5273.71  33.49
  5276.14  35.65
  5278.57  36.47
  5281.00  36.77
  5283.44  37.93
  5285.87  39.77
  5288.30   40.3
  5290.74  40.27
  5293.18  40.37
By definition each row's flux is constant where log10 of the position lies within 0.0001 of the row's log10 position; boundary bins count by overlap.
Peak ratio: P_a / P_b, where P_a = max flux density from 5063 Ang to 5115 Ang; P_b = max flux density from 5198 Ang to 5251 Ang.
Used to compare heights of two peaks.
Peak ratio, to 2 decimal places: 0.75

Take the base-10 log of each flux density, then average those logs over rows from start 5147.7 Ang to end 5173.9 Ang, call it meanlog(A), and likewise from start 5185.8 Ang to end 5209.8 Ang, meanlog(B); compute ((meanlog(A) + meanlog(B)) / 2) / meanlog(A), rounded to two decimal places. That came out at 0.99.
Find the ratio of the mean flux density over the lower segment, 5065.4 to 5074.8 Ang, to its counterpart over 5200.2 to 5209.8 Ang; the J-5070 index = 1.25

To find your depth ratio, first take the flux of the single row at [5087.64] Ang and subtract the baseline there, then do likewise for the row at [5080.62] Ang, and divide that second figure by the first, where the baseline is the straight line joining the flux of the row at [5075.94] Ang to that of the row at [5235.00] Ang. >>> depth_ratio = 13.0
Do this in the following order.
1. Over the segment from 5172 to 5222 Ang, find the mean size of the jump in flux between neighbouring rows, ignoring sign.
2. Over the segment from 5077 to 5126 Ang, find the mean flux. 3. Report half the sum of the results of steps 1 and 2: 14.3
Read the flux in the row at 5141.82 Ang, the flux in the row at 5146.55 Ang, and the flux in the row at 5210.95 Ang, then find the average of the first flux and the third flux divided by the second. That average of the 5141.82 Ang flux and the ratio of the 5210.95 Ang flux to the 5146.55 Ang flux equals 14.8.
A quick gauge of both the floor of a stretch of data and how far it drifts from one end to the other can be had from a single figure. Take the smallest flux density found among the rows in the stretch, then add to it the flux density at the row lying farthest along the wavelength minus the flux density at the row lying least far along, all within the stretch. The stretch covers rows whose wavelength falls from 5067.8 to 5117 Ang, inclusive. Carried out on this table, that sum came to 27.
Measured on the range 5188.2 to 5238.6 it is 32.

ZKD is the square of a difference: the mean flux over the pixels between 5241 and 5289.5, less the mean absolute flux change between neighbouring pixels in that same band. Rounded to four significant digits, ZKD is 1140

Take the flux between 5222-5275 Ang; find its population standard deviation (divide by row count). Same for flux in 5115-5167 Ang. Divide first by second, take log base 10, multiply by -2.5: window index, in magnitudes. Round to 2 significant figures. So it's -0.53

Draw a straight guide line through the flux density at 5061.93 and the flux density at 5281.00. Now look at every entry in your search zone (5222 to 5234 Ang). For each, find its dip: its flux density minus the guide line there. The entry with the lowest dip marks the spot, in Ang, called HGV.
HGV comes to 5225.36 Ang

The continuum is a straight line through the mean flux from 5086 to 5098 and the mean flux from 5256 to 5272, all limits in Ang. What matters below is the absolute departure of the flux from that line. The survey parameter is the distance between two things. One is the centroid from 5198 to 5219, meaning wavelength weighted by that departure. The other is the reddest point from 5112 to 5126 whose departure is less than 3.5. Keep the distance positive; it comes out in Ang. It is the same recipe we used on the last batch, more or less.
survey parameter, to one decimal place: 81.8 Ang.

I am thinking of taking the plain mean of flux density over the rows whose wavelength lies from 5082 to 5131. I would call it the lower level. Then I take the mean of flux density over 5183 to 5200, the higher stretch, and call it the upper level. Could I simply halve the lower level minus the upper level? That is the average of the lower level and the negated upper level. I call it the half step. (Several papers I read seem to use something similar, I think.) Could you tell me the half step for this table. 1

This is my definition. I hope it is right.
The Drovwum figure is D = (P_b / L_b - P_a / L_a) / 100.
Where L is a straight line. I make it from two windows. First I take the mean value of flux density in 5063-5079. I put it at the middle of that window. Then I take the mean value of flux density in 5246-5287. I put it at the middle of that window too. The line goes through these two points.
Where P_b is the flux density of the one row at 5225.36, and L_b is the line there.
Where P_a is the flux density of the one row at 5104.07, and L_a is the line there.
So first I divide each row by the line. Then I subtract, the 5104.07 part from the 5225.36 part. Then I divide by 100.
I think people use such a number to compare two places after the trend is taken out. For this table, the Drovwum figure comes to 0.0012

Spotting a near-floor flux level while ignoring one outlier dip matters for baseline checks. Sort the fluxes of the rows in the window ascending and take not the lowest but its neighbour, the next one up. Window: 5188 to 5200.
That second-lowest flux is 25.58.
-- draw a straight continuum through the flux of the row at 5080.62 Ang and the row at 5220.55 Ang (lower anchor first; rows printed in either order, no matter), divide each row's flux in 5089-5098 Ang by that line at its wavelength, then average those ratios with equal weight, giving 1.05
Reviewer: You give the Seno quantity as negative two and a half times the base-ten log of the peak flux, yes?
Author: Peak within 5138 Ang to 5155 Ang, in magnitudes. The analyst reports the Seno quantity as -3.66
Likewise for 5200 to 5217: -3.77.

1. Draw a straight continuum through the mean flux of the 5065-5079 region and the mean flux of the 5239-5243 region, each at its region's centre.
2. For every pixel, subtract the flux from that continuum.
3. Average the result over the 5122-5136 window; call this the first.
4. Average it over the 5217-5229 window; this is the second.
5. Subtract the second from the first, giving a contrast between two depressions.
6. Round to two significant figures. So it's 1.5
